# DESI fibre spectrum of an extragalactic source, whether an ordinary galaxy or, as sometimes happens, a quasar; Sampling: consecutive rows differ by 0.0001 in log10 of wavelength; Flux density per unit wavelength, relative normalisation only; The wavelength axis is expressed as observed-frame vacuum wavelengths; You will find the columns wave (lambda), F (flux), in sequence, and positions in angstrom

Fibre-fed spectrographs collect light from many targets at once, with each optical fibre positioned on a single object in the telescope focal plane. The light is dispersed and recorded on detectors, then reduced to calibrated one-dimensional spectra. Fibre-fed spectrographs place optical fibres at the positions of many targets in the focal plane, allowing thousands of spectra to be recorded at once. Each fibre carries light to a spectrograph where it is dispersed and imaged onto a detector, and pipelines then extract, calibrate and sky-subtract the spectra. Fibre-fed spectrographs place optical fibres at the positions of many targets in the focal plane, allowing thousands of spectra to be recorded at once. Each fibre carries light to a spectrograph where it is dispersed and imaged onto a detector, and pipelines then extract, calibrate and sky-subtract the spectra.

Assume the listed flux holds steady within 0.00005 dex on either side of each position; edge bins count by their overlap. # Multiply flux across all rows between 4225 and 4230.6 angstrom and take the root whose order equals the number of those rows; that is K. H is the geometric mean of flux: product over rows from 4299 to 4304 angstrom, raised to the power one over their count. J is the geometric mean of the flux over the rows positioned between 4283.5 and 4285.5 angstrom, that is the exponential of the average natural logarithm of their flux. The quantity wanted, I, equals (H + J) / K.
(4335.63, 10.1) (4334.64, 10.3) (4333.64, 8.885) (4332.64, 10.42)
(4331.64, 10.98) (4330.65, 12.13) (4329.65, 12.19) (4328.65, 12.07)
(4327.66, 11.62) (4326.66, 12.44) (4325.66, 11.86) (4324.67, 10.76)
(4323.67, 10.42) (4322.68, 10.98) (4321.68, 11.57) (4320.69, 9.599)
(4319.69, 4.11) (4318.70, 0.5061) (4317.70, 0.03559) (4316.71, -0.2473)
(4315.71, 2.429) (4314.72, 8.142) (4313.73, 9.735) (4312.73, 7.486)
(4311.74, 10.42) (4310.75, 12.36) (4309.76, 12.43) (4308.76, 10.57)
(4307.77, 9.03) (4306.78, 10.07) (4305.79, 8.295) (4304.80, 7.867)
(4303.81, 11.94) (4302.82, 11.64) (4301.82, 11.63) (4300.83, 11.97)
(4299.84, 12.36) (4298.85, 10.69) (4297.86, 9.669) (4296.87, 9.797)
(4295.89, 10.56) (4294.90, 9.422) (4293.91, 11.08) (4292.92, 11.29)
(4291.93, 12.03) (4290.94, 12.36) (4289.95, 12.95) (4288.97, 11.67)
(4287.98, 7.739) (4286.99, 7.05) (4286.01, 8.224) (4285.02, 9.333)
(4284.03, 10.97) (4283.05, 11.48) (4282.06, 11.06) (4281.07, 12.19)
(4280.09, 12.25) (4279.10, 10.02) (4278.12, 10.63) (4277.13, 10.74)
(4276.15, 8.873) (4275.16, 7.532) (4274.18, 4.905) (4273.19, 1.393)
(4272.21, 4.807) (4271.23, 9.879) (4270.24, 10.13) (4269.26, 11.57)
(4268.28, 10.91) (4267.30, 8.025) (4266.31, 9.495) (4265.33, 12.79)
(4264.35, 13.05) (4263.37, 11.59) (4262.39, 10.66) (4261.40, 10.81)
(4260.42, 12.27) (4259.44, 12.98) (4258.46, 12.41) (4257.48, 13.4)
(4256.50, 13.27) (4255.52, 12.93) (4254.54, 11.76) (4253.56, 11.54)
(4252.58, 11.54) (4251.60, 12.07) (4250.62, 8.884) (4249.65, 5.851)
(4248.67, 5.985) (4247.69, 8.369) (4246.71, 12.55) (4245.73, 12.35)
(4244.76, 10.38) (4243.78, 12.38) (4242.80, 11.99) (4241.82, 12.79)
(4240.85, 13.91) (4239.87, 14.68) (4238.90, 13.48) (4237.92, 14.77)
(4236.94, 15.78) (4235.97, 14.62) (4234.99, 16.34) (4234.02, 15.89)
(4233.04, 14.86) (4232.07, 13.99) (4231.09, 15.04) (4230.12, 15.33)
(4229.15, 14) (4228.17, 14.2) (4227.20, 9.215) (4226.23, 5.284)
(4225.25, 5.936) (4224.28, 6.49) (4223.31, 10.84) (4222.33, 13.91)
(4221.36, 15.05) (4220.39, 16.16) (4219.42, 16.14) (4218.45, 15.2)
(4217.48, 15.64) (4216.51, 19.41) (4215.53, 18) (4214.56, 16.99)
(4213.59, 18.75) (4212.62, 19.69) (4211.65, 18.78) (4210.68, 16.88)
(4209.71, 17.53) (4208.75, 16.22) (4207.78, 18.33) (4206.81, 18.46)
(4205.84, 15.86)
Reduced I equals 2.25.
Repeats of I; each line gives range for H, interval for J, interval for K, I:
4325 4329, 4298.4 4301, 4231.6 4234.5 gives 1.59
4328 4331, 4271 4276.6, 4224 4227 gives 2.96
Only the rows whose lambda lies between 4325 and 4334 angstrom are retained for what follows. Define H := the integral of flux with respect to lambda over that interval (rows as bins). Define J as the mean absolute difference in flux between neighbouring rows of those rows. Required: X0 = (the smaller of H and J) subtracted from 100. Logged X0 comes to 99.3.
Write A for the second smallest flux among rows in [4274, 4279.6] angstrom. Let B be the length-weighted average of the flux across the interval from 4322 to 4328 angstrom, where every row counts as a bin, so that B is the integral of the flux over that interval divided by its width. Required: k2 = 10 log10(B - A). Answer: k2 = 5.8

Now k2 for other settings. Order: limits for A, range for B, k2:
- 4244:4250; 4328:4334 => 7.2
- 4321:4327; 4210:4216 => 8.7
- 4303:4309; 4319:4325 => -0.2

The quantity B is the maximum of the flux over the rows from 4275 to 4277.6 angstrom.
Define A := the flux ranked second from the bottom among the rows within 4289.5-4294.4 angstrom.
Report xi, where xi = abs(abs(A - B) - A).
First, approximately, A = 11.29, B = 10.74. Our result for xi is 11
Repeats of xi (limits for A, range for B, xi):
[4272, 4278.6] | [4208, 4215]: 10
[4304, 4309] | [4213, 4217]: 3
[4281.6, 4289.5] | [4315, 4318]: 2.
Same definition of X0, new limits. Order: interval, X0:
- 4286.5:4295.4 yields 98.8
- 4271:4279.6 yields 97.7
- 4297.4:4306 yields 99.0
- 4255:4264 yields 99.3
